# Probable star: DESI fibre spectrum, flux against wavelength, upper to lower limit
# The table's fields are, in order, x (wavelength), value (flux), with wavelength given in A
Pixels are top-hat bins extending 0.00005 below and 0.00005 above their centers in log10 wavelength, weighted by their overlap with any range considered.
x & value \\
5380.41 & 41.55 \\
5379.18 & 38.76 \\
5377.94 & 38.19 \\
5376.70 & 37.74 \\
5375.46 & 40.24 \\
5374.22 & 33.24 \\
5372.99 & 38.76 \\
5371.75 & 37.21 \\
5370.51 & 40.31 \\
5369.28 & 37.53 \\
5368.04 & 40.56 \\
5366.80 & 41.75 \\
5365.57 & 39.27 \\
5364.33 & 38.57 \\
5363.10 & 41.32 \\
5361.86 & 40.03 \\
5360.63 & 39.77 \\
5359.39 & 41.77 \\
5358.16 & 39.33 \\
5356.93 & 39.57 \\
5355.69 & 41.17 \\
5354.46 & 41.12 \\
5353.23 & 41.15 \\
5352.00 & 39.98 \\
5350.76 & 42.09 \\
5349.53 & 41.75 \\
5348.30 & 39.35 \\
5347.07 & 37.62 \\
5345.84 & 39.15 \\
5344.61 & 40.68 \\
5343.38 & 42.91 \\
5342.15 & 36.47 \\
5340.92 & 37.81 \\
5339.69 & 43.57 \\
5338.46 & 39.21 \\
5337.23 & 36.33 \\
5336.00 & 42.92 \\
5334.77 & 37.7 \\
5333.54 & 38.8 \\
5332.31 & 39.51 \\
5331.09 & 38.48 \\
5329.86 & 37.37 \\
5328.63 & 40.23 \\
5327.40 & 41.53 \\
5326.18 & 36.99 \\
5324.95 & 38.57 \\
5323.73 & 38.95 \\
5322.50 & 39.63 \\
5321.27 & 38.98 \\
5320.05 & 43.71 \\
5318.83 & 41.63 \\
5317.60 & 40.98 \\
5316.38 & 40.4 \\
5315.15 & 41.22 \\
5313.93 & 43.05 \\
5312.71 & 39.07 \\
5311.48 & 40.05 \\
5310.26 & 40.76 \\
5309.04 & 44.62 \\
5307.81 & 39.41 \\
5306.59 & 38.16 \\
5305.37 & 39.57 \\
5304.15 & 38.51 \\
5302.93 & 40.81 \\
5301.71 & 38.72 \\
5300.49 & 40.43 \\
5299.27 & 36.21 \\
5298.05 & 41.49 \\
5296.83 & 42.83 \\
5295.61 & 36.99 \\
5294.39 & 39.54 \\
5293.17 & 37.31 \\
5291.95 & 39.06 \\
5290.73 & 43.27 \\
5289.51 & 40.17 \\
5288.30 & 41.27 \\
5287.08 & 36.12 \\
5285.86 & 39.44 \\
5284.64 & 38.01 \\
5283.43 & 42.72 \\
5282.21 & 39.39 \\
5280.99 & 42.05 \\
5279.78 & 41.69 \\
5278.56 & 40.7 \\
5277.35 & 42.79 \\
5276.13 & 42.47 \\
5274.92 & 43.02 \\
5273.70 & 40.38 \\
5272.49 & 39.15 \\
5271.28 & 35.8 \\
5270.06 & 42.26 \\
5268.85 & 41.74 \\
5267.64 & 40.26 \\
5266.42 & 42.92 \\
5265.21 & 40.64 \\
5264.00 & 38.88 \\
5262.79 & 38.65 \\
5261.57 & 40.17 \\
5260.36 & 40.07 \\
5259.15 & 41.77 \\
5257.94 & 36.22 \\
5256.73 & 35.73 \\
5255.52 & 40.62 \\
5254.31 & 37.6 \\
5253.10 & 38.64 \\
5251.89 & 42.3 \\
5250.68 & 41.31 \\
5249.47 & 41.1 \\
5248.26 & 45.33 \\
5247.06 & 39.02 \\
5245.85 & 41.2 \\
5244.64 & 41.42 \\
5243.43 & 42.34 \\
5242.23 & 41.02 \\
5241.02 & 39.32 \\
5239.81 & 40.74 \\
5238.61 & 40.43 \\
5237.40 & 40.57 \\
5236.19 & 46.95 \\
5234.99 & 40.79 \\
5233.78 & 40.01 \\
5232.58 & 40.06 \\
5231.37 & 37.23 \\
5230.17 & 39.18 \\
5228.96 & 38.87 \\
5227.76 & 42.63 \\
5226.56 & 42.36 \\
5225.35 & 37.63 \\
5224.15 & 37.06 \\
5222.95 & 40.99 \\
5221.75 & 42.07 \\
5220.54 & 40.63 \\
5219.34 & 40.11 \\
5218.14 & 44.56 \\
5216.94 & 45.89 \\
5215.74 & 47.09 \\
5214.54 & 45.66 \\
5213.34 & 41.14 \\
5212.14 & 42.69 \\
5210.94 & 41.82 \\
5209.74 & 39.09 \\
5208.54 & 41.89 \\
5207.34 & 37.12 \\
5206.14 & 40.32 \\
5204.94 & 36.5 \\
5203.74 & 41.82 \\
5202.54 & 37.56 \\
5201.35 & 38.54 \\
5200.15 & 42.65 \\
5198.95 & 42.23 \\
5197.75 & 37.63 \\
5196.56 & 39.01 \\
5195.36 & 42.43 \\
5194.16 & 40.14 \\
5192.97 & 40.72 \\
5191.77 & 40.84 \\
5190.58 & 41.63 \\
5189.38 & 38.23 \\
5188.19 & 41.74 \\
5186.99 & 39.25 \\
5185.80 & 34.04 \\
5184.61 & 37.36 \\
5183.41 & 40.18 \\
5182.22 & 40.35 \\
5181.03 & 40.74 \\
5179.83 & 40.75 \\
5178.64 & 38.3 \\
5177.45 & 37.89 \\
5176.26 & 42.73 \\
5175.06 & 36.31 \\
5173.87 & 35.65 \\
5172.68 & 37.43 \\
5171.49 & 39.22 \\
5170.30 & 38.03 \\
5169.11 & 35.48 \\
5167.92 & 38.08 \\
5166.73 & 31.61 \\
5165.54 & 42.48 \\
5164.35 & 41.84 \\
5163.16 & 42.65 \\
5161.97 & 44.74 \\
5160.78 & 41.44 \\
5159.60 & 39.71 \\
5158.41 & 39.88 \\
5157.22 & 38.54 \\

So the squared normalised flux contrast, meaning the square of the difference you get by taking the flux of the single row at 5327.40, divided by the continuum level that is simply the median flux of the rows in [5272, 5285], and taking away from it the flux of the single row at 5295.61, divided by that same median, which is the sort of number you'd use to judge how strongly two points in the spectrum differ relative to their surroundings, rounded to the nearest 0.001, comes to 0.012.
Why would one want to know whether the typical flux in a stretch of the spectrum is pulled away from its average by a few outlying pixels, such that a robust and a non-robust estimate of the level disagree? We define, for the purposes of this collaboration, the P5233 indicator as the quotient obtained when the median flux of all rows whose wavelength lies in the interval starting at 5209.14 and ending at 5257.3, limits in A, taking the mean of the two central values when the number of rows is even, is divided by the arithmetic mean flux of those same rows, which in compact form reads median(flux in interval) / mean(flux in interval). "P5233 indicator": 1.00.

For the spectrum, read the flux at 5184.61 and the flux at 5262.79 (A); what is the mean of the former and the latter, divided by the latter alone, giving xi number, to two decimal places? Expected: 0.98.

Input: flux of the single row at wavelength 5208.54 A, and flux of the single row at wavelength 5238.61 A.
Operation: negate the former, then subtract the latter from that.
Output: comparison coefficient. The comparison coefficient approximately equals -82.3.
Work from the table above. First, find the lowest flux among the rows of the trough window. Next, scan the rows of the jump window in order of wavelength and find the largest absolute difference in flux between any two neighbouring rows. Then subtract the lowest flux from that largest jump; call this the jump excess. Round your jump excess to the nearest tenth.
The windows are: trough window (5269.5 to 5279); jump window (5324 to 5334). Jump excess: -31.3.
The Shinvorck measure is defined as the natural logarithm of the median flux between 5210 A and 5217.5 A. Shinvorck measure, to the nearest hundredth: 3.79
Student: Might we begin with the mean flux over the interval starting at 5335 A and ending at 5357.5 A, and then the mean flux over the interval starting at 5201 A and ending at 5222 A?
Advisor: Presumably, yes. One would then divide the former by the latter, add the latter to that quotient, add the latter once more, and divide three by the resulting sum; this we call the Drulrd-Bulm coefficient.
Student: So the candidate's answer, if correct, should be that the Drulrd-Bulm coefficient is 0.0358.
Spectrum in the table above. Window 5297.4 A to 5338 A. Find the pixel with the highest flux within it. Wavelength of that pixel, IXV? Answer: 5309.04 A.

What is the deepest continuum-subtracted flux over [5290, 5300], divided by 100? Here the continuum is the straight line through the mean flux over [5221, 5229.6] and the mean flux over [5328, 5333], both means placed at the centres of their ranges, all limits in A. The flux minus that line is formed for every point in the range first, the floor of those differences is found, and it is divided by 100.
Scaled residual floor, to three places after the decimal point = -0.031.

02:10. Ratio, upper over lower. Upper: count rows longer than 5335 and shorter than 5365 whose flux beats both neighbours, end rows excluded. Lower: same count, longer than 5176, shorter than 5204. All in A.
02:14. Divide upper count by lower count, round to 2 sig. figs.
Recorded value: 1.4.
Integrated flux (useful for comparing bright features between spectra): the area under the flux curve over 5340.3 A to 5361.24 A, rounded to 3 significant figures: 840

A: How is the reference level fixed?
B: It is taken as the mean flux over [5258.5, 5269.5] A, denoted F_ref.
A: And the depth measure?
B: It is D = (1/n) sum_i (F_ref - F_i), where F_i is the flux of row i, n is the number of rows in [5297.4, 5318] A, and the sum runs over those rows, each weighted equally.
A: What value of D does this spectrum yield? 0.36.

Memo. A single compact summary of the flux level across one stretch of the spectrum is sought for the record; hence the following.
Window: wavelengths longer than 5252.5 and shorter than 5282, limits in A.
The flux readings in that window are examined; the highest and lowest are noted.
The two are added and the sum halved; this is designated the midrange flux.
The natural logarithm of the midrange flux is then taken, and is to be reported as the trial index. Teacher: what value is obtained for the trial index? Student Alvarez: 3.67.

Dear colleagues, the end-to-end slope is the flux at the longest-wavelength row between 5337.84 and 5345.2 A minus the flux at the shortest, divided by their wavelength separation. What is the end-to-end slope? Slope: 0.24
